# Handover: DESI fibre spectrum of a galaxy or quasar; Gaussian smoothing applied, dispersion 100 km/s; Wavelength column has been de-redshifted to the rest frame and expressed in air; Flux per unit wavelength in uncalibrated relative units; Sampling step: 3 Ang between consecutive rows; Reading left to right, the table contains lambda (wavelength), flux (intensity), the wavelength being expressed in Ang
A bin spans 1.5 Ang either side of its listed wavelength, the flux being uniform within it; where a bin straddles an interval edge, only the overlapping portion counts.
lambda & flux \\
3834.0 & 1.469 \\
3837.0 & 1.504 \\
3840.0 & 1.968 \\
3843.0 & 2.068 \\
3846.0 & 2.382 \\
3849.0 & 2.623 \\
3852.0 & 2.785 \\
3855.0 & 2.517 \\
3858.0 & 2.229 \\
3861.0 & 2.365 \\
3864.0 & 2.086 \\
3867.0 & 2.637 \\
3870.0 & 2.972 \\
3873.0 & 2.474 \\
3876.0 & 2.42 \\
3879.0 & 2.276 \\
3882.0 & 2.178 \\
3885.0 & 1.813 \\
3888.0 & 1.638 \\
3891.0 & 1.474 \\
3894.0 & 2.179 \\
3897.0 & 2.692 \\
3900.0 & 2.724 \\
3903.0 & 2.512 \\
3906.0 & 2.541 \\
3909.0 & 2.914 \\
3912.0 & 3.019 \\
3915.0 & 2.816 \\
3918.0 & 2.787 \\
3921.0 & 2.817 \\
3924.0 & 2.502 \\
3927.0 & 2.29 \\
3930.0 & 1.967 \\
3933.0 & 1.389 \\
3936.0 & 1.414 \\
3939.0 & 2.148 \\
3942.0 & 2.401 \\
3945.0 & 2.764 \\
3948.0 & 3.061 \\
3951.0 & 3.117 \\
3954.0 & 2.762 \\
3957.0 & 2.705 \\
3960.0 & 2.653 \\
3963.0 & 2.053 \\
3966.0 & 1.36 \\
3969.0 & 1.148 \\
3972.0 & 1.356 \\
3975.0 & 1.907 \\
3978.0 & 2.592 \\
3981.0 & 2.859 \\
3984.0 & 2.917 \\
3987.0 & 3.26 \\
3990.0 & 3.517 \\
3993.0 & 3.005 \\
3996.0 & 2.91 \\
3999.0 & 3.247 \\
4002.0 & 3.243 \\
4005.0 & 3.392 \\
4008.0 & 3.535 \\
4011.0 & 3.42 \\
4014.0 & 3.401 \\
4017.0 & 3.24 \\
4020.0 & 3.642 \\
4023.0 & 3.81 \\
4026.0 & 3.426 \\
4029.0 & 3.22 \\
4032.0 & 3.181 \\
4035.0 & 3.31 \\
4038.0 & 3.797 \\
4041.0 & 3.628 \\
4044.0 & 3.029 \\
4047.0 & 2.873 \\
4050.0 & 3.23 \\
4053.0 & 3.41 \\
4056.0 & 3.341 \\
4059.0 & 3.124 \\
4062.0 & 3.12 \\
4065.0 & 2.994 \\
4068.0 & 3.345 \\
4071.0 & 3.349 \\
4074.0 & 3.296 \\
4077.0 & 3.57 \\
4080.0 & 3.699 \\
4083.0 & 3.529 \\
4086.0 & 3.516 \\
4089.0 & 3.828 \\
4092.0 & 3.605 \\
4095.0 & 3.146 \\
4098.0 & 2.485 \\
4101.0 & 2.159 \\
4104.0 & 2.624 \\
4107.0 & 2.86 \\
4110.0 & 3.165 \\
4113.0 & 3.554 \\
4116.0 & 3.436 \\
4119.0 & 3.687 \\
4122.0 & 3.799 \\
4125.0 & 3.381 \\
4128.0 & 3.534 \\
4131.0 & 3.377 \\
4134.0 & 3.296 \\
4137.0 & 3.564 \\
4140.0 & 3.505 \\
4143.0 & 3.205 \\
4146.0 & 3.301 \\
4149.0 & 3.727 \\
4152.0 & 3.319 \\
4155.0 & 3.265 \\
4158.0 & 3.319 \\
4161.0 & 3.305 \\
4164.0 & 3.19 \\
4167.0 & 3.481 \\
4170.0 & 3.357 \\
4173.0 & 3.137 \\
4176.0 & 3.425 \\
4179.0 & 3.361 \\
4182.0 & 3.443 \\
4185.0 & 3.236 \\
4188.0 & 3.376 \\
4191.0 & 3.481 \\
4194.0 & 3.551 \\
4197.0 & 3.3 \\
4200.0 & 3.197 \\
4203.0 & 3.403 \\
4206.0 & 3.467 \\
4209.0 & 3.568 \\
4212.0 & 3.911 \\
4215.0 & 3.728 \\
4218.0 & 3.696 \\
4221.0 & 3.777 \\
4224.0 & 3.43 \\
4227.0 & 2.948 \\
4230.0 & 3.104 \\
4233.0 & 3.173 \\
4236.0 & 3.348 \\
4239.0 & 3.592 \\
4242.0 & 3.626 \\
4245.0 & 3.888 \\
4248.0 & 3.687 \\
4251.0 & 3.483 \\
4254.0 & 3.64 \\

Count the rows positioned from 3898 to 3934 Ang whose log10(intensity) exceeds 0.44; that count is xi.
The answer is 5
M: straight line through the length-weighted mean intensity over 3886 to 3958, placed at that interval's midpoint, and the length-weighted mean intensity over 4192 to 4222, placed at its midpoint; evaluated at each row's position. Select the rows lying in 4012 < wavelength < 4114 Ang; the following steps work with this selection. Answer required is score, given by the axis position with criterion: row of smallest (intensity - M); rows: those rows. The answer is 4101.0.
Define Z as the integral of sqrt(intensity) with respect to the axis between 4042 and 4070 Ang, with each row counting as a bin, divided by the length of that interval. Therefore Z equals 1.78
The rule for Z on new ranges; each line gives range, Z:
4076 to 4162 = 1.82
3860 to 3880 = 1.57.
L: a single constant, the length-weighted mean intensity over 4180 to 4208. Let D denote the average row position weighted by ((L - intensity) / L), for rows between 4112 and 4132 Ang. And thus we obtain 4120.2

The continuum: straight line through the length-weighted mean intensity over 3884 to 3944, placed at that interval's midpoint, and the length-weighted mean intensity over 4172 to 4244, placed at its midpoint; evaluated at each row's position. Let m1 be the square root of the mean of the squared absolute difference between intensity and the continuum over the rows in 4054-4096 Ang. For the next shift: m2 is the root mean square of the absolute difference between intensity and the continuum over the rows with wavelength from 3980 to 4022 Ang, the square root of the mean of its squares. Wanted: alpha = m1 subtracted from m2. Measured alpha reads 0.1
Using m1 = 0.510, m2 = 0.65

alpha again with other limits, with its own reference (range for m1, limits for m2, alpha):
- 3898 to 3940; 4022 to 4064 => 0.1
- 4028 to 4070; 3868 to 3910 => -0.1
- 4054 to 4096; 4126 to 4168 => -0.3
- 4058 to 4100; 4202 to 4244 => -0.2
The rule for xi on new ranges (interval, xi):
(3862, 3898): 1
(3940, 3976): 4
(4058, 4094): 12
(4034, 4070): 12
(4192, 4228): 12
